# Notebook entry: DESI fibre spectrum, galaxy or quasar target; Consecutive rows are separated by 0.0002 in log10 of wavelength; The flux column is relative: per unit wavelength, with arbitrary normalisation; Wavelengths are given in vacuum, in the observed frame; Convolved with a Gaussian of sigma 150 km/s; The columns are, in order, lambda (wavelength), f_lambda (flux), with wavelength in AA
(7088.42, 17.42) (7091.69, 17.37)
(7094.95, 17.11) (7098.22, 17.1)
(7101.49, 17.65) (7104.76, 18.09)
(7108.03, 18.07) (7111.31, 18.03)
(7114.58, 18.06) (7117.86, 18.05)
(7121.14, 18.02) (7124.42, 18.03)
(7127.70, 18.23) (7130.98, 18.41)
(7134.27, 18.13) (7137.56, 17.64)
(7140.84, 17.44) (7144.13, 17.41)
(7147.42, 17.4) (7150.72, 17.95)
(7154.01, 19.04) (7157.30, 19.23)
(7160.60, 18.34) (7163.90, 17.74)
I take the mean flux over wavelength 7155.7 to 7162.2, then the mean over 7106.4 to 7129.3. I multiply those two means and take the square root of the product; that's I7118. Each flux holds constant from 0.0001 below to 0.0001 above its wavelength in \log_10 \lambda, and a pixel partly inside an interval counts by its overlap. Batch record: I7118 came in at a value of 18.42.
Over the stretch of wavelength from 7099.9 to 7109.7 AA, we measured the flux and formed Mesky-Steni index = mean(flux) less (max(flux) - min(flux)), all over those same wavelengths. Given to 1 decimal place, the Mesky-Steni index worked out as 17.5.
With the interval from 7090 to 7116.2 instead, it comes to 16.7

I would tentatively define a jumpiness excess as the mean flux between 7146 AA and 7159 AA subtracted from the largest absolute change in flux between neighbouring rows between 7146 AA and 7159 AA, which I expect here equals -17.3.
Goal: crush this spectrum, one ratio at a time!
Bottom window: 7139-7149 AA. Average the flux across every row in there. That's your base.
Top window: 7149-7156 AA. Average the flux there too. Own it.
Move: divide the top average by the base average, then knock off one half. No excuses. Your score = 0.56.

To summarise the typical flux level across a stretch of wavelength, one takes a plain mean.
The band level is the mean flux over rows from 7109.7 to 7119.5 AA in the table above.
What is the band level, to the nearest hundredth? 18.05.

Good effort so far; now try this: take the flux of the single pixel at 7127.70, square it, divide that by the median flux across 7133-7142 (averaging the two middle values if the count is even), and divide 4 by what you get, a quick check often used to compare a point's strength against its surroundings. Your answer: 0.212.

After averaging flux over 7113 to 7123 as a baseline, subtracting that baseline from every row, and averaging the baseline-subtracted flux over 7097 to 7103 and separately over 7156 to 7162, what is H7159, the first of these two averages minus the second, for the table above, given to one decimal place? -1.4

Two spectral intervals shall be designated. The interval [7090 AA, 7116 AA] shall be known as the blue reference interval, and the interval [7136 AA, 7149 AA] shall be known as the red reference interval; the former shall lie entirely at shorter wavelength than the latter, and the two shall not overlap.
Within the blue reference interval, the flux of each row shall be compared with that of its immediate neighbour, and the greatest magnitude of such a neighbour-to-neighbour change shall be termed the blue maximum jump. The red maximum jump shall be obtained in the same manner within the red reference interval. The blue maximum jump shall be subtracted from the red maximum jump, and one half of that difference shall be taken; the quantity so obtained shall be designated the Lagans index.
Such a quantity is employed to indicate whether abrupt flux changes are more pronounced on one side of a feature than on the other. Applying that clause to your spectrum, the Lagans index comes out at -0.2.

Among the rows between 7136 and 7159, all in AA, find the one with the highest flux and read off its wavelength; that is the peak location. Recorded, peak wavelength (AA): 7157.30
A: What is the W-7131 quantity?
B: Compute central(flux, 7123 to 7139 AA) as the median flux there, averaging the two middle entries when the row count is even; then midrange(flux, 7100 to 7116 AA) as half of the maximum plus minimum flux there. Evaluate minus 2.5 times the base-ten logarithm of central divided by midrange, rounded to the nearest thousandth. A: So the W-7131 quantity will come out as -0.016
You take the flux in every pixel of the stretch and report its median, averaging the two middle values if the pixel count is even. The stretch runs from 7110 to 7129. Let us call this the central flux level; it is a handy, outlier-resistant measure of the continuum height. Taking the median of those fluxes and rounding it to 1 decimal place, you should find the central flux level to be 18.0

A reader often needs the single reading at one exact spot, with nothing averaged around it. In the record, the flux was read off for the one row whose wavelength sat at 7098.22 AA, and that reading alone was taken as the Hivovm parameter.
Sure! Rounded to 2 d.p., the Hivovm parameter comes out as 17.10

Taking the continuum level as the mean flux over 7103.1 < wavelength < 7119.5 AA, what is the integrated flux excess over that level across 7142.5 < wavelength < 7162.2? 3.3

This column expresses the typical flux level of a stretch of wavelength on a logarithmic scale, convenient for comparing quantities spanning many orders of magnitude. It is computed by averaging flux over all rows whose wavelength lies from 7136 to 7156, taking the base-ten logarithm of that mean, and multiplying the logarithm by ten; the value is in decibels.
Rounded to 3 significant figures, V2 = 12.5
